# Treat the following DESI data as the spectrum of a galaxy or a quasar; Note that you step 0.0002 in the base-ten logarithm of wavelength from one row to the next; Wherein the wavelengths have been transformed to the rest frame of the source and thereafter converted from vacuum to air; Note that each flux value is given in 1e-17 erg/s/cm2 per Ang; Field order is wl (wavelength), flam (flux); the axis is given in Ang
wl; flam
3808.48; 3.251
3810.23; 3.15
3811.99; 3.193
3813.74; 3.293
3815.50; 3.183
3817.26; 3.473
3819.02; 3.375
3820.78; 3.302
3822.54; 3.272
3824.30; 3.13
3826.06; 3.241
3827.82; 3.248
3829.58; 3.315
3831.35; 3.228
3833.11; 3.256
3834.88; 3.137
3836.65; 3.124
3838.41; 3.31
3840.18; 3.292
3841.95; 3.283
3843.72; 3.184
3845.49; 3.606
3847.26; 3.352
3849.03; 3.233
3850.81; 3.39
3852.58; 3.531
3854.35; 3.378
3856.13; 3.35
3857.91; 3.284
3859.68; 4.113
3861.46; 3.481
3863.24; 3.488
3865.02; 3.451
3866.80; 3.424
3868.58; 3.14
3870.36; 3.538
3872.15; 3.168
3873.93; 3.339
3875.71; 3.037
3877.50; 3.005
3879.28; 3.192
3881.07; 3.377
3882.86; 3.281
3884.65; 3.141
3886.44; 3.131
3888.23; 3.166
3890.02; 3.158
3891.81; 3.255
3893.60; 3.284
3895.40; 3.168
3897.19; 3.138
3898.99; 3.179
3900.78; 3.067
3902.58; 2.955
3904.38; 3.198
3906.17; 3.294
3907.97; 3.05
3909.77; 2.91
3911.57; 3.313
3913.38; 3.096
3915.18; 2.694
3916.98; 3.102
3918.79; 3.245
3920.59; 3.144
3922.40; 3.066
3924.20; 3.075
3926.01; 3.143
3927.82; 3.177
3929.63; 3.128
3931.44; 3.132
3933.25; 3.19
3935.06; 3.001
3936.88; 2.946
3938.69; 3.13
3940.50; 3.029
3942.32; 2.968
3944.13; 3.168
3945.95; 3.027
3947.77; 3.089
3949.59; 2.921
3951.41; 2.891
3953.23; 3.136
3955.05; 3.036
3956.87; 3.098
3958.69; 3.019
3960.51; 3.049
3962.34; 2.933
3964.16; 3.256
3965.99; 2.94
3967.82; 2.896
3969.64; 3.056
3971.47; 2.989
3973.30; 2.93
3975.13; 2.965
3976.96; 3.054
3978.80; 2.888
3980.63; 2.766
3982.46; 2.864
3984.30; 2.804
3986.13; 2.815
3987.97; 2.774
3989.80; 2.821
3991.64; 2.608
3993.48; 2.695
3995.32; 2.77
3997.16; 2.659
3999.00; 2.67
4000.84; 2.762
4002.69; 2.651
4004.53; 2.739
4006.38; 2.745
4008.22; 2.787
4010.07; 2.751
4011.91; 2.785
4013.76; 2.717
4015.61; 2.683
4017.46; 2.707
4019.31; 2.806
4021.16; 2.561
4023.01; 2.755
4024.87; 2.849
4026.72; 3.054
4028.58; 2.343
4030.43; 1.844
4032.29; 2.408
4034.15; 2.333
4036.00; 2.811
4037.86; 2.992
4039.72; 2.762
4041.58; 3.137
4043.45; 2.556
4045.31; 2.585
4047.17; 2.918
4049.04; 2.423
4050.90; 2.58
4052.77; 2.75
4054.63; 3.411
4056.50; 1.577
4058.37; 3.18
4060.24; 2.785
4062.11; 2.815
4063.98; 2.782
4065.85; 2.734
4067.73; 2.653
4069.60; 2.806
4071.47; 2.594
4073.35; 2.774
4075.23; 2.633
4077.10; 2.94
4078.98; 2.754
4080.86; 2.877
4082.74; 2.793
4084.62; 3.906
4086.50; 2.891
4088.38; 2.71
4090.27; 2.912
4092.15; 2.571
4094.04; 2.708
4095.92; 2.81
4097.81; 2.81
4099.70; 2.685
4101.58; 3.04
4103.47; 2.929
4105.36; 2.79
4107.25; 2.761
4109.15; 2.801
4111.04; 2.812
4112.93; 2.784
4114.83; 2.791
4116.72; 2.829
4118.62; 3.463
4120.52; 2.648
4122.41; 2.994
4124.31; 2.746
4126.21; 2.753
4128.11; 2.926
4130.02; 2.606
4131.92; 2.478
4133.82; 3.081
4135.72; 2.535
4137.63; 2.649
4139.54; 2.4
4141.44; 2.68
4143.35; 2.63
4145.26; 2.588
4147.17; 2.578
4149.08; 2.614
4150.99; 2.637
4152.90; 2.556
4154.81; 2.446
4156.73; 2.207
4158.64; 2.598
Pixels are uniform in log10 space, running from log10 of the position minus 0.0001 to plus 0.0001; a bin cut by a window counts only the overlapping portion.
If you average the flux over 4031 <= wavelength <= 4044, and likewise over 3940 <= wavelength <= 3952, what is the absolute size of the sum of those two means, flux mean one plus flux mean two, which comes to 5.7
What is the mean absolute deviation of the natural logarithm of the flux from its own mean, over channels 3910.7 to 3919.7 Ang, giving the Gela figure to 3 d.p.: 0.054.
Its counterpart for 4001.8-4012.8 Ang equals 0.012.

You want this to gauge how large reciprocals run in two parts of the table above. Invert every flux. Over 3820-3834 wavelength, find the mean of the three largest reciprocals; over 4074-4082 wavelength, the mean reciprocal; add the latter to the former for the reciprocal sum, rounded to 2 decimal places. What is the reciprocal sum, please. 0.67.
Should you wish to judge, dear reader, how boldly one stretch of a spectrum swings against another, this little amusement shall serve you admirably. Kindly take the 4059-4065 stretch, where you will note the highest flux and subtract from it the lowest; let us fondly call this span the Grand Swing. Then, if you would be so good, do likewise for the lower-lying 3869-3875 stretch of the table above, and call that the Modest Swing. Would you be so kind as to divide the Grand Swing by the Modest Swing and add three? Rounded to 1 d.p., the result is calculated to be 3.1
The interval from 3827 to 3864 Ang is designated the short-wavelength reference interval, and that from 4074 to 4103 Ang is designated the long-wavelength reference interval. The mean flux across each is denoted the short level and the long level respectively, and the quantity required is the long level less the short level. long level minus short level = -0.5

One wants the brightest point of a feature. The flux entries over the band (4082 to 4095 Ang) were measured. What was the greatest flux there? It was 3.906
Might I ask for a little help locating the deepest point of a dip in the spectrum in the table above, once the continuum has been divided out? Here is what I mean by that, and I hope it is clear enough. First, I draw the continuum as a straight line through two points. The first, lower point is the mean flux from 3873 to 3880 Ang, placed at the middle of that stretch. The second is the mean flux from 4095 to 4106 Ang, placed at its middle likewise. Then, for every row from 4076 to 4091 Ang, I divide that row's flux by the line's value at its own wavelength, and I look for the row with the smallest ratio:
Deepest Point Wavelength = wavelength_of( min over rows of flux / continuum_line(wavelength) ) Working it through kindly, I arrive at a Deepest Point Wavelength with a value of 4088.38 Ang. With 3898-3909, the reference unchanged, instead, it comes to 3902.58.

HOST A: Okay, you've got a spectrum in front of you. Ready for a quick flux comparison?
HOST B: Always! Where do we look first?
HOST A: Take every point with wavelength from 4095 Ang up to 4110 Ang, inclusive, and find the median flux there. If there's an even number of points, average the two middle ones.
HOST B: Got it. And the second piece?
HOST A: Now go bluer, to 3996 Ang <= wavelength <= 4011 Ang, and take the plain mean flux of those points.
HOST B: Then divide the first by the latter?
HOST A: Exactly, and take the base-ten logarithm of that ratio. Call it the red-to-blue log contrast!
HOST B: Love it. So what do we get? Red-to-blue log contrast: 0.013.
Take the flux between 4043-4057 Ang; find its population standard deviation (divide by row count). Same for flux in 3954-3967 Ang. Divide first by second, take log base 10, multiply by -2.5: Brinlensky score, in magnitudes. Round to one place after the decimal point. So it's -1.7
